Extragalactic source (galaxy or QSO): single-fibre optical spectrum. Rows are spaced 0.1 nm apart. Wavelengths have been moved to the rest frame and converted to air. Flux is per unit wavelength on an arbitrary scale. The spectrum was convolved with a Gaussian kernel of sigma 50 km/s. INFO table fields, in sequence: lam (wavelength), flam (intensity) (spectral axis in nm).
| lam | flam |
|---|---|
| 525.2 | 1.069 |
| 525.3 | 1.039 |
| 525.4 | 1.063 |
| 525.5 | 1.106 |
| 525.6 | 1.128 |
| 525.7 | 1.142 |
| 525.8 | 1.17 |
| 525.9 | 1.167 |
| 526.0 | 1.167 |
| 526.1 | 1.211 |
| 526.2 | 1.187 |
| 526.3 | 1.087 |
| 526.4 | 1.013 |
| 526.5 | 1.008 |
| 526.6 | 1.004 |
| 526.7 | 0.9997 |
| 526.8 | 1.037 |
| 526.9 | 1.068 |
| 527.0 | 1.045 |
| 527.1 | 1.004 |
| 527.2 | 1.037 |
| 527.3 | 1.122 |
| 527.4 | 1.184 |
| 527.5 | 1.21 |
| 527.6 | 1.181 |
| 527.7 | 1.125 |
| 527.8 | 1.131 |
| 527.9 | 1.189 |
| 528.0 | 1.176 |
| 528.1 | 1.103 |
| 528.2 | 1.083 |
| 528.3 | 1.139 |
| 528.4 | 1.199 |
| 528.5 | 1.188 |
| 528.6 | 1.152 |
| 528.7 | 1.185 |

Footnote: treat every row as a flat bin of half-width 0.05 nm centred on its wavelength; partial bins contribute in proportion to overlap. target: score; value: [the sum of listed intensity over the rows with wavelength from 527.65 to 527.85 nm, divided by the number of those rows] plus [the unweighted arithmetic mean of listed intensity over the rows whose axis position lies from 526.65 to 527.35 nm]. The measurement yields 2.17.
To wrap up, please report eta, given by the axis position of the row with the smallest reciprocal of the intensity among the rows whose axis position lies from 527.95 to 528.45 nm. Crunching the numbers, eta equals 528.4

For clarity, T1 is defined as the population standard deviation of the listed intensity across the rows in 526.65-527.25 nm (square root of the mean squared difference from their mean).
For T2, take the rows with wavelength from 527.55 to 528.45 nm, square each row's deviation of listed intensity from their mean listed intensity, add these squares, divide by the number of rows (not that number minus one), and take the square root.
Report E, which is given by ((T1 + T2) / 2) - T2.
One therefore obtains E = -0.007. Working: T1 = 0.024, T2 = 0.038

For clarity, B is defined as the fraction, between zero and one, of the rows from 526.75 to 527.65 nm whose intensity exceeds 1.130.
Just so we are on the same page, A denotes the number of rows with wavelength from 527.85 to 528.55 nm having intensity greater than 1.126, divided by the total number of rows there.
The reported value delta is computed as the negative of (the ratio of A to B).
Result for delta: -2.1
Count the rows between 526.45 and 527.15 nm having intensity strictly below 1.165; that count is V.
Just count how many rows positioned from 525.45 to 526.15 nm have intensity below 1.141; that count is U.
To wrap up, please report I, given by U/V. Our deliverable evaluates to 0.3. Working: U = 2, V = 7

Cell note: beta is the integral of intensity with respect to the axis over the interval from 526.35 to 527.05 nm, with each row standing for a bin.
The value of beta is 0.72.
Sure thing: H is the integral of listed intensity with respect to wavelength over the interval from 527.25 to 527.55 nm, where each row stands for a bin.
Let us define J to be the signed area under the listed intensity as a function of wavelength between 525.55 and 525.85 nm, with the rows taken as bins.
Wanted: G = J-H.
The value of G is -0.01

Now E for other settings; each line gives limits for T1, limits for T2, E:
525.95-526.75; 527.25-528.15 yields 0.025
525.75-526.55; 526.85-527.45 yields 0.007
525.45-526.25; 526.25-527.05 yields 0.001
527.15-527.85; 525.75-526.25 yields 0.018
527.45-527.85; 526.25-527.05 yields 0.003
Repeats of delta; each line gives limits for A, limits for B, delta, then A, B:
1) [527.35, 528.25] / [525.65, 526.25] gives -0.7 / 0.7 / 1.00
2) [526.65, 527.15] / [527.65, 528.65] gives 0.0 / 0.0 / 0.70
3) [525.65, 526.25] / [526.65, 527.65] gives -3.3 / 1.0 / 0.30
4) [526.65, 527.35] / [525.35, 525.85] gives 0.0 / 0.0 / 0.40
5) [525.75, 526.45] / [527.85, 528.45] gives -1.1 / 0.7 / 0.67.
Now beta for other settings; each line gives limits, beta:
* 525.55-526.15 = 0.70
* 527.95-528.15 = 0.23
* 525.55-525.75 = 0.23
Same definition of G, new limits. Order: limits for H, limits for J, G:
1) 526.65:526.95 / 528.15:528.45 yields 0.03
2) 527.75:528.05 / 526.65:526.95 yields -0.04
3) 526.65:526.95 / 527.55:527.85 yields 0.03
